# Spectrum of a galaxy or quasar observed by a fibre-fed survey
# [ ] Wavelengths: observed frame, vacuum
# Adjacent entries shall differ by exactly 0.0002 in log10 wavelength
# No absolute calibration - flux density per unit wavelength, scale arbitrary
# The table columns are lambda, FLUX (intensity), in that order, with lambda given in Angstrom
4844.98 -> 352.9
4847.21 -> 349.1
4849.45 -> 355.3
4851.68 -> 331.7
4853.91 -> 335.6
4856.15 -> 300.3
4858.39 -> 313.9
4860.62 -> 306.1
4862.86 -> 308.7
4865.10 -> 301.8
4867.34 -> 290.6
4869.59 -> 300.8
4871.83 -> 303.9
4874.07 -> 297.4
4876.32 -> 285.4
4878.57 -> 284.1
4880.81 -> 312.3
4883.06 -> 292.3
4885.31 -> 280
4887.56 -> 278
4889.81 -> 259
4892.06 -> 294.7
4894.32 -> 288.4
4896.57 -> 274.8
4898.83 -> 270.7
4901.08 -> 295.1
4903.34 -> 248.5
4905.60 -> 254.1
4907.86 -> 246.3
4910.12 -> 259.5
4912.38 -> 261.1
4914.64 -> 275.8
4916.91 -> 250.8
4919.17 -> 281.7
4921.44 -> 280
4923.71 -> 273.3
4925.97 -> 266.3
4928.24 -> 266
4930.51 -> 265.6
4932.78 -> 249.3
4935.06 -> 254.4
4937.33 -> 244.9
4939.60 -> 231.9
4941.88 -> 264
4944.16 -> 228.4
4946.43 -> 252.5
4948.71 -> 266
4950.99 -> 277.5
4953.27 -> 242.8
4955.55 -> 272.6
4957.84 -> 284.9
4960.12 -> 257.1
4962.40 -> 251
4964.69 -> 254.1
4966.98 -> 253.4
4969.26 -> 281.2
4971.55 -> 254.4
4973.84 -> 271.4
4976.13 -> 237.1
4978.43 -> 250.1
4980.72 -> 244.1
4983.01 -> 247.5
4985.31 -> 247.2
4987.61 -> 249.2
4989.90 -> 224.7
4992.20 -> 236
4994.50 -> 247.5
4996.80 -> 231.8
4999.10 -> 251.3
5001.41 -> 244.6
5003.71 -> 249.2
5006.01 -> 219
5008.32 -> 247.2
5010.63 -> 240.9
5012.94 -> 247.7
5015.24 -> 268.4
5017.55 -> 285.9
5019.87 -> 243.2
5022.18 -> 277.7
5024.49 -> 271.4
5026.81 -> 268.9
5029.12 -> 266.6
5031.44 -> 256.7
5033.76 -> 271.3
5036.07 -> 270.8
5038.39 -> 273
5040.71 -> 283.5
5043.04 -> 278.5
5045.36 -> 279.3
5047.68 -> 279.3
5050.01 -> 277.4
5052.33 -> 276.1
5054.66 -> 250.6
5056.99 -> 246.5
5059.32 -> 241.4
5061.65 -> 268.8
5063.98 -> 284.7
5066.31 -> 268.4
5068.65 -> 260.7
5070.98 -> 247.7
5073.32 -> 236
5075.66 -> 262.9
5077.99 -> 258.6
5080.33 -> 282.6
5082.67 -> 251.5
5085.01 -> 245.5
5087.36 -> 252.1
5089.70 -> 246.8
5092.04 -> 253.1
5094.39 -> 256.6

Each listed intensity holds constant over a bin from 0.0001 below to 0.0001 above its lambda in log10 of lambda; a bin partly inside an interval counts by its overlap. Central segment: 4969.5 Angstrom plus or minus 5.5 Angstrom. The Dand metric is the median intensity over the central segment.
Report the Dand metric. 254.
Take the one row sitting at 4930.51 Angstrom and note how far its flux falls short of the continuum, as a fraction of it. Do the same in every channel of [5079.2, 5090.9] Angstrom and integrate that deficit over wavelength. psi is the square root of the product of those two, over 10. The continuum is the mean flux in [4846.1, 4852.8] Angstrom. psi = 0.084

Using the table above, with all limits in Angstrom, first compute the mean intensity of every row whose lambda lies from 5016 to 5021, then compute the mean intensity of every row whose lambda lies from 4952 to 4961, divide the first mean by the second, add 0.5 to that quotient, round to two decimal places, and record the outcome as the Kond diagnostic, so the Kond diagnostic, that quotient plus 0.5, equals 1.50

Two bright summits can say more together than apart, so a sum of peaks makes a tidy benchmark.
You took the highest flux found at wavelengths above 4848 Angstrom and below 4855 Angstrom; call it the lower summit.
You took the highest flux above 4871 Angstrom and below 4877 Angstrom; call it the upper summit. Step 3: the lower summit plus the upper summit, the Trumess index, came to 659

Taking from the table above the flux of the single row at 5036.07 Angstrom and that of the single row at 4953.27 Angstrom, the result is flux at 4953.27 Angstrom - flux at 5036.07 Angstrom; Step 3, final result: -28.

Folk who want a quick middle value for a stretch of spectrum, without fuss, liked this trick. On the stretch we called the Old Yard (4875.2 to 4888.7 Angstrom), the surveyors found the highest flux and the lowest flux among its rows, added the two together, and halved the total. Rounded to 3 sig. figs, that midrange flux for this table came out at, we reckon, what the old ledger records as 295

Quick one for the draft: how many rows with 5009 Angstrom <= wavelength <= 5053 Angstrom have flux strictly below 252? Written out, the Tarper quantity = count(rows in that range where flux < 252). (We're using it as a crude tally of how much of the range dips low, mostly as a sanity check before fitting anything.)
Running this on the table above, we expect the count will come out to 3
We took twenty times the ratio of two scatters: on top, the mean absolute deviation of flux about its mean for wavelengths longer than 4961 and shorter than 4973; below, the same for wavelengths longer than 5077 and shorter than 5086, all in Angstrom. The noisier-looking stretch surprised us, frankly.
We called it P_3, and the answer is 16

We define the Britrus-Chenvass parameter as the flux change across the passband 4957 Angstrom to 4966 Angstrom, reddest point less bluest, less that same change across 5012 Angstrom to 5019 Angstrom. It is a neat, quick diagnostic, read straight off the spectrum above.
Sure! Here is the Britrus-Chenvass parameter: -69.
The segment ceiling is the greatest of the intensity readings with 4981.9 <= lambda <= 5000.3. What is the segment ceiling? 251.3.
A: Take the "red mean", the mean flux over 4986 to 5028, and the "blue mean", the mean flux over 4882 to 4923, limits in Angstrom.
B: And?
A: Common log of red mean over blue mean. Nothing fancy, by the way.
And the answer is -0.04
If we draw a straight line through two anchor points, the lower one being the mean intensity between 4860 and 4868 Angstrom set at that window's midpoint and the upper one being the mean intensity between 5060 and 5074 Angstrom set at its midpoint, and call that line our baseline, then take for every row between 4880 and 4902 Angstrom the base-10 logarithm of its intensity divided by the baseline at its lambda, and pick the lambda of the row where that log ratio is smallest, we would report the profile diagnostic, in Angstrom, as 4889.81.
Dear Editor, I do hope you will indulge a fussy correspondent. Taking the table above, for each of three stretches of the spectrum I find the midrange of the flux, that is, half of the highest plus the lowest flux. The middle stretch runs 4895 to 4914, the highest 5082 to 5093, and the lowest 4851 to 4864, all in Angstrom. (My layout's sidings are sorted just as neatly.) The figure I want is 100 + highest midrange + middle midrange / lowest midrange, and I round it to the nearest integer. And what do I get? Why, 350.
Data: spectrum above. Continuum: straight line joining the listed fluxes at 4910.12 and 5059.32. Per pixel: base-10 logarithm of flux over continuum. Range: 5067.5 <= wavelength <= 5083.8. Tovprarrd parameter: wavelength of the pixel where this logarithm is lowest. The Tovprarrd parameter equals 5073.32 Angstrom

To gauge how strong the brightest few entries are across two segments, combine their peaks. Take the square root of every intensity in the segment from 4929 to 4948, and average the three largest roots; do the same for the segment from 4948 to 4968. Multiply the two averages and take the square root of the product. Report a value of 16.4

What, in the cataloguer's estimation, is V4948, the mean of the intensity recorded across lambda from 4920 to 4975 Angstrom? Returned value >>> 260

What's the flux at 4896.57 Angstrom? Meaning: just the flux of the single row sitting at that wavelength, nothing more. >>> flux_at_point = 274.8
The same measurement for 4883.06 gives 292.3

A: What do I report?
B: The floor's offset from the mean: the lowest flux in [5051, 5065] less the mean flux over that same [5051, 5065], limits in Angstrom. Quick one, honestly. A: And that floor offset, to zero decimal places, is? -20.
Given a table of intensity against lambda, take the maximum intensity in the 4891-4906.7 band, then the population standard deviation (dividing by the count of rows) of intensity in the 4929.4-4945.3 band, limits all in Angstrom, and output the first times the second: 3960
